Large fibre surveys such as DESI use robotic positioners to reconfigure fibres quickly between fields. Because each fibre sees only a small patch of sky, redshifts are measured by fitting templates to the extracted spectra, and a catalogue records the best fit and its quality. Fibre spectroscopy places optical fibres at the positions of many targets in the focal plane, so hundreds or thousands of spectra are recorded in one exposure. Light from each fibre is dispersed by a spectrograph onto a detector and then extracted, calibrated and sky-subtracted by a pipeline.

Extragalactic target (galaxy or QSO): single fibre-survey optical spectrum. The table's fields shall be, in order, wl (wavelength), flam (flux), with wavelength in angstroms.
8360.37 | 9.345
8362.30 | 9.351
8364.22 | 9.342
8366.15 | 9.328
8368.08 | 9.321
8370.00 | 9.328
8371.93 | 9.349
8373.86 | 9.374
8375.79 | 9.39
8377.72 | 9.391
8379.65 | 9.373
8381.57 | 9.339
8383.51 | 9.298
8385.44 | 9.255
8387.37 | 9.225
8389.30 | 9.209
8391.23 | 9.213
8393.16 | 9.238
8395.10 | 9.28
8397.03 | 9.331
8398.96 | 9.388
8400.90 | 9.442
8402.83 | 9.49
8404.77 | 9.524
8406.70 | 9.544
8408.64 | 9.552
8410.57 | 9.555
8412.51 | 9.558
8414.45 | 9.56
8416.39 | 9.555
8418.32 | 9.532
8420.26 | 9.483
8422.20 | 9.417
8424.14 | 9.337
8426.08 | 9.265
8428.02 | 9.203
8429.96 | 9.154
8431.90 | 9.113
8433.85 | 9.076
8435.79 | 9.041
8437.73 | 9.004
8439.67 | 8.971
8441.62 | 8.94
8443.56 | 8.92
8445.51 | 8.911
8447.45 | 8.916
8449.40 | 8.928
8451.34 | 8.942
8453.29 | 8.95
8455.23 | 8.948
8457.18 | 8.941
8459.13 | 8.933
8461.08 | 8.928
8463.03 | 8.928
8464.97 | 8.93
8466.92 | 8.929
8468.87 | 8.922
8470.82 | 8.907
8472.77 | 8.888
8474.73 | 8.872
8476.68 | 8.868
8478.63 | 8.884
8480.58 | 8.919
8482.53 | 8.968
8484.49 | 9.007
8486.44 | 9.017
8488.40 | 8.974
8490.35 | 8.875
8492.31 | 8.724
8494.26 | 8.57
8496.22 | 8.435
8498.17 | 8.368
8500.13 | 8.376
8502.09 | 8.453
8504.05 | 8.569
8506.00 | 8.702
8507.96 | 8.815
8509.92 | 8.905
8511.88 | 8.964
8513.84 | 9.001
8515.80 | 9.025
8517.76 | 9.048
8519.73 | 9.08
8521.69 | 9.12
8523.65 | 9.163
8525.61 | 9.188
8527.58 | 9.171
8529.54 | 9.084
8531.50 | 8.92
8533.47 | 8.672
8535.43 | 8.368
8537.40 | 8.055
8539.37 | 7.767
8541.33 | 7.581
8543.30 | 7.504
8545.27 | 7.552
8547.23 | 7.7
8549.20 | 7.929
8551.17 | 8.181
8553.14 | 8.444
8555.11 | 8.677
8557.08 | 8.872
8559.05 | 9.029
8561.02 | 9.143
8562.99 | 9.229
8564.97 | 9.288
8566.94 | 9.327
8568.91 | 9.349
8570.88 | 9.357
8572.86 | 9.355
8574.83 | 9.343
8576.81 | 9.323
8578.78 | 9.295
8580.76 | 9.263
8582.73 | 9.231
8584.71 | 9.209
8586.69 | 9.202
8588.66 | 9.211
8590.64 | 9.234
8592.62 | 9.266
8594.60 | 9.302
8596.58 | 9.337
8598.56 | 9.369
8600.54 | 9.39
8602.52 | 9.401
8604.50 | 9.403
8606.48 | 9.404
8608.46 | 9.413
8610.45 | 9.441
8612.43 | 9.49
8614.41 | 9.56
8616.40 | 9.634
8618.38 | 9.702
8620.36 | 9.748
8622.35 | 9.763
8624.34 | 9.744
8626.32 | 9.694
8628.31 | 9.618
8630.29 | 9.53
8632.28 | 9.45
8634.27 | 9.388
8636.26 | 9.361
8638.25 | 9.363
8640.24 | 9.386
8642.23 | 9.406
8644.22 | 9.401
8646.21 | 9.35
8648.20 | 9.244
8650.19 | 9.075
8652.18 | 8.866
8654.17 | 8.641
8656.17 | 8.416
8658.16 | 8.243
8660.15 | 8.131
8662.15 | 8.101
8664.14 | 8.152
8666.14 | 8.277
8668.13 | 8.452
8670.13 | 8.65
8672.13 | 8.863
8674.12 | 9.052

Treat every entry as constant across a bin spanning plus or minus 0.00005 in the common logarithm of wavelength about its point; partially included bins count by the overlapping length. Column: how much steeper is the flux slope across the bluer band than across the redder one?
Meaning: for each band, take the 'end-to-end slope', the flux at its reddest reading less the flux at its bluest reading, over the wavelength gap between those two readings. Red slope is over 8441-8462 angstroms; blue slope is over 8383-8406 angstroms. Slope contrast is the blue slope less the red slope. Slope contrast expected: 0.01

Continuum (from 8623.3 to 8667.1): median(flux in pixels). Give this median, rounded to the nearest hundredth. 9.36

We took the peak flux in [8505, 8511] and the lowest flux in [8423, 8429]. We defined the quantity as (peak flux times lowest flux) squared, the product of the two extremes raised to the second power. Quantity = 6716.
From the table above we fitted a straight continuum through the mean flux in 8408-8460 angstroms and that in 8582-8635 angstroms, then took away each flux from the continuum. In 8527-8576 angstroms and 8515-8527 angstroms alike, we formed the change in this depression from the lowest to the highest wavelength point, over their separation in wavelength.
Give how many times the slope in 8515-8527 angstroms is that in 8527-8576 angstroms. 7.3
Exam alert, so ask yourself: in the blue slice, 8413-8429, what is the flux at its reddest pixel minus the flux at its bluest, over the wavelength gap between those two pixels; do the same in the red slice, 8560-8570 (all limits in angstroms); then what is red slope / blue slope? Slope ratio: -1.0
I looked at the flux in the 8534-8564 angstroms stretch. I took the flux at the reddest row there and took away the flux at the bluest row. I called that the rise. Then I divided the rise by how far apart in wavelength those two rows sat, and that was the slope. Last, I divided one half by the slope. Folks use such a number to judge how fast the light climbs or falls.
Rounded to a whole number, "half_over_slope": 16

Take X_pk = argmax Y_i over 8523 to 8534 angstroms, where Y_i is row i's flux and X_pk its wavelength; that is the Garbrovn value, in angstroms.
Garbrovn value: 8525.61 angstroms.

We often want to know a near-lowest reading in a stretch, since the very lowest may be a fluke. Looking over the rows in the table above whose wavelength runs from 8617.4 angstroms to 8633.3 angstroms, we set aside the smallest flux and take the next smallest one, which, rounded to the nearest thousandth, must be 9.530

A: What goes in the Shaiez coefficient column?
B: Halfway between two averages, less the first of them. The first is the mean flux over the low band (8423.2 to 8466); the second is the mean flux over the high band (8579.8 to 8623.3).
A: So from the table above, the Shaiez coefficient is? 0.20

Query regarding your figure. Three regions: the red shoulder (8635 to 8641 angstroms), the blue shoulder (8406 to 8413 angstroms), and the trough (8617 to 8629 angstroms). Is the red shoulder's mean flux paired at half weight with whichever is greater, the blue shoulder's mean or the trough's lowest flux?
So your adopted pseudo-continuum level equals 9.49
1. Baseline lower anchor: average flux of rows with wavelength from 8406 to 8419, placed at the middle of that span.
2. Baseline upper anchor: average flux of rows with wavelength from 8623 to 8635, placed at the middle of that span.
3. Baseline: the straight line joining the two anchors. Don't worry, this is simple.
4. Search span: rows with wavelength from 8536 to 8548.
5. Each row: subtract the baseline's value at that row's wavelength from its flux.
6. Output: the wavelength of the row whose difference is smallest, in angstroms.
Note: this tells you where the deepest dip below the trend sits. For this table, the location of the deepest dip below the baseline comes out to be 8543.30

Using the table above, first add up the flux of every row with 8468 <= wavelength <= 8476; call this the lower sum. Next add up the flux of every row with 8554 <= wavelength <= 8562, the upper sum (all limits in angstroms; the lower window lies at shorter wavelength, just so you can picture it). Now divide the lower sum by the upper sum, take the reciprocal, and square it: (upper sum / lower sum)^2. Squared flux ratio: 1.01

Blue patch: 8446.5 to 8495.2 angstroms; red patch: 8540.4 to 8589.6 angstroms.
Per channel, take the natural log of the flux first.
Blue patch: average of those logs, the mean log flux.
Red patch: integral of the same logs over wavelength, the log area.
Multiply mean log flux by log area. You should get 234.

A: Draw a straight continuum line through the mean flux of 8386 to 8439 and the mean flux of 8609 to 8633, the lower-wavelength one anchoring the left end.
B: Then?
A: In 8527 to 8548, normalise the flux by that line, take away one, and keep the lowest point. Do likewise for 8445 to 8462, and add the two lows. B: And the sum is -0.262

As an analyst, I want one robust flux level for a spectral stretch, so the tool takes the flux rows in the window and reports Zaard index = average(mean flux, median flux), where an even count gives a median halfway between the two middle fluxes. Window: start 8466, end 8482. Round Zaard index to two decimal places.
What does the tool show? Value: 8.90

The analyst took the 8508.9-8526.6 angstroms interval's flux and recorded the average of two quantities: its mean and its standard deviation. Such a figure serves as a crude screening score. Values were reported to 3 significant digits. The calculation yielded 4.57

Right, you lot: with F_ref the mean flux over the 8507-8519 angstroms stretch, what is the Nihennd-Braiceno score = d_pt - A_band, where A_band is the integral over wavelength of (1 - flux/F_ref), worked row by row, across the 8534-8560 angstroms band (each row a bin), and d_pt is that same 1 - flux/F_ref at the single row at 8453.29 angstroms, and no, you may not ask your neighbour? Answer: -2.4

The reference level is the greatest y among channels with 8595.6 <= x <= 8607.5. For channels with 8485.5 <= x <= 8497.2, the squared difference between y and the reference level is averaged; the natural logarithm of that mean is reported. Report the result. -1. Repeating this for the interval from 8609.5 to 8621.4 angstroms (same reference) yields -3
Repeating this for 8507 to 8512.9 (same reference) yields -1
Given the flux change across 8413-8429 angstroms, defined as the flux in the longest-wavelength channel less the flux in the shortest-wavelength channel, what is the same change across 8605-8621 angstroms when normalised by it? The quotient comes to -1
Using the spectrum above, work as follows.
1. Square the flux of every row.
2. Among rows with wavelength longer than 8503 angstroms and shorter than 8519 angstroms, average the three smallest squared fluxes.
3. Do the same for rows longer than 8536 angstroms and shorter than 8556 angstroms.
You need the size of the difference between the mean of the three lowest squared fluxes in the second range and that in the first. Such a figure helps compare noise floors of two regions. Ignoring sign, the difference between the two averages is 19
